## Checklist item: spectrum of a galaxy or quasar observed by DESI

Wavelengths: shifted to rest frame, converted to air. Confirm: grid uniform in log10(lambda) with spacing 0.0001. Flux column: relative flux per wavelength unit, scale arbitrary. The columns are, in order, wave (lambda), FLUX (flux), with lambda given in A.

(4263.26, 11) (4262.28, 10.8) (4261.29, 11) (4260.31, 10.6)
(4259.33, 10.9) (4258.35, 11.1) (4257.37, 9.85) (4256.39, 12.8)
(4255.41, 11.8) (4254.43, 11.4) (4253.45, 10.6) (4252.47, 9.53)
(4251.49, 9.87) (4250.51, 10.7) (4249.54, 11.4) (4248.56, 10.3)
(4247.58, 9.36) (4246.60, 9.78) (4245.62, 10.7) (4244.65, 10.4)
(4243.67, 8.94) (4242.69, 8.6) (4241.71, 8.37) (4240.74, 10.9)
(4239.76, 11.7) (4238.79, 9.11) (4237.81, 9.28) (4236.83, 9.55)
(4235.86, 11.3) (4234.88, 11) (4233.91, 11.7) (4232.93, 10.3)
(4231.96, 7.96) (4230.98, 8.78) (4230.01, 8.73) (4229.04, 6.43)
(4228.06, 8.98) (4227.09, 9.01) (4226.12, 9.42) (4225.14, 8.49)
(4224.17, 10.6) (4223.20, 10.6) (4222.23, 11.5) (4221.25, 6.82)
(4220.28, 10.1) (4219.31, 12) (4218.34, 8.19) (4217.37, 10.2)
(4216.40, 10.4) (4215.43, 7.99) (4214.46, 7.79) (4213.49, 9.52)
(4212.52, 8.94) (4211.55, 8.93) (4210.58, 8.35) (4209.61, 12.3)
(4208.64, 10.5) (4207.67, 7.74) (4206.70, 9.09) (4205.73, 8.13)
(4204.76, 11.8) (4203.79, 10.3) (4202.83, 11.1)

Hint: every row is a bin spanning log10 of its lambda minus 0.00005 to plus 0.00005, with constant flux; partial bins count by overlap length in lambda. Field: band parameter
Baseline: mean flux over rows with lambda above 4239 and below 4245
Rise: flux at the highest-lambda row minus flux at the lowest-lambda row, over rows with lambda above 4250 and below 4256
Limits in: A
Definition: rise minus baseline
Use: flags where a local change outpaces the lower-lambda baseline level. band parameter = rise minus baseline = -8.7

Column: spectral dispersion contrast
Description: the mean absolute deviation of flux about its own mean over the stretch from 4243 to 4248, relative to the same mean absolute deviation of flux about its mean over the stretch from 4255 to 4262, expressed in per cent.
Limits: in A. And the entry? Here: 87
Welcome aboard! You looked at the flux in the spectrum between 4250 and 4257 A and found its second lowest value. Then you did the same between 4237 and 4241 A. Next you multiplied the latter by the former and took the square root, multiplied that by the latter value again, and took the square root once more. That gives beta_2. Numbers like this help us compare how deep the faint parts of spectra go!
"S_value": 9.42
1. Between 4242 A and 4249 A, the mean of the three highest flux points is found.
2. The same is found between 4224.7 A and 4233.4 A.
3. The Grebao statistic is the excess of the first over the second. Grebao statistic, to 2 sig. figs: 0.89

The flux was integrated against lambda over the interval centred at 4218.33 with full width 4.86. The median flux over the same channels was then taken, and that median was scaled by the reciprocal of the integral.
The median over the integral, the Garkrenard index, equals 0.206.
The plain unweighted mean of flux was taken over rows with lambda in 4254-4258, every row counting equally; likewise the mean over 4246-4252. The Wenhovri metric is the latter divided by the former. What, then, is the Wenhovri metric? 0.89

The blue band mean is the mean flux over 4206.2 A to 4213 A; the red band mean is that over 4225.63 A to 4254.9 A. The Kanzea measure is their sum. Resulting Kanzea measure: 19.2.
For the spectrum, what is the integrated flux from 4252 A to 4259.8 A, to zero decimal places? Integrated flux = 86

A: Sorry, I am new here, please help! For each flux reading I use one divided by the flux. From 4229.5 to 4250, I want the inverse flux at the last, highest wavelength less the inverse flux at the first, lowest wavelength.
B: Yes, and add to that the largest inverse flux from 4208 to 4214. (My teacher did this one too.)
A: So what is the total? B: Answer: 0.09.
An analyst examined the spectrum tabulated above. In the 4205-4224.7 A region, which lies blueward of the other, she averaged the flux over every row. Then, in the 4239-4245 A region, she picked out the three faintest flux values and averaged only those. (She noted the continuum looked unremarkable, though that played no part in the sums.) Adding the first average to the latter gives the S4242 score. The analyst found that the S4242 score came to 18.1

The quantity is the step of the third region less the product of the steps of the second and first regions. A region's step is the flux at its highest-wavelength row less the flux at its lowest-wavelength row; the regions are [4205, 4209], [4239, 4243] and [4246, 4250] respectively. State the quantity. 9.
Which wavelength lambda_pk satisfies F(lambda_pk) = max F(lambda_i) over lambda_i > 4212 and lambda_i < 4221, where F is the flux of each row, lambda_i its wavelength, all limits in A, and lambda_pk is 4219.31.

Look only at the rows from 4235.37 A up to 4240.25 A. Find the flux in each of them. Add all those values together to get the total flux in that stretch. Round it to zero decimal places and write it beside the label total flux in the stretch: 51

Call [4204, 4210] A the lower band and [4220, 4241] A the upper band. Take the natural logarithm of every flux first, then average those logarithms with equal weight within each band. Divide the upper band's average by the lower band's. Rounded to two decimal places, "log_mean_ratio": 0.99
